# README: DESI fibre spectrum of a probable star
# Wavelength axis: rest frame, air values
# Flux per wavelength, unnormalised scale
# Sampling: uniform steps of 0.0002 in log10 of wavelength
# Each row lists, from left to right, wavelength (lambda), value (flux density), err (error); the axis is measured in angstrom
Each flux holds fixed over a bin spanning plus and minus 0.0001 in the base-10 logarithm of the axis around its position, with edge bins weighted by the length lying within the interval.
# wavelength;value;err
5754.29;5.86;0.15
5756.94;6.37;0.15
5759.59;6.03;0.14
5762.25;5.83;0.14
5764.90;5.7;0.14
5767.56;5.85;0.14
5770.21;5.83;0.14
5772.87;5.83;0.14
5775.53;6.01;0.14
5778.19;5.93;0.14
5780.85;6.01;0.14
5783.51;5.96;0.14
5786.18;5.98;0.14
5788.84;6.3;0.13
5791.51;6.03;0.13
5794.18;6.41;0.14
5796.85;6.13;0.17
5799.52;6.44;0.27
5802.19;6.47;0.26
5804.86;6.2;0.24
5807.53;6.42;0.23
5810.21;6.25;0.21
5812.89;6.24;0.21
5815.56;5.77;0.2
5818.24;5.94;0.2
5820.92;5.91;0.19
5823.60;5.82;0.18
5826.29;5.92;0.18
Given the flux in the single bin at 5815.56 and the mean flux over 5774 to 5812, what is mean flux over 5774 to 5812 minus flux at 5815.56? 0.4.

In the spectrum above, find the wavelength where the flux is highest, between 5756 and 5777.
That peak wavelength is 5756.94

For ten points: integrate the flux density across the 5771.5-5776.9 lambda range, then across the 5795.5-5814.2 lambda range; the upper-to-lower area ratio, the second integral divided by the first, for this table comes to 3.7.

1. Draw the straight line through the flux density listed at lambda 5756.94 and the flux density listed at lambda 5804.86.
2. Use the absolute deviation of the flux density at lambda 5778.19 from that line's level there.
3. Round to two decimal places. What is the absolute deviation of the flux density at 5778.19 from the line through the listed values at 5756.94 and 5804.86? 0.36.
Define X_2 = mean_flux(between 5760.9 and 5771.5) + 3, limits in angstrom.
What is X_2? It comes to 8.80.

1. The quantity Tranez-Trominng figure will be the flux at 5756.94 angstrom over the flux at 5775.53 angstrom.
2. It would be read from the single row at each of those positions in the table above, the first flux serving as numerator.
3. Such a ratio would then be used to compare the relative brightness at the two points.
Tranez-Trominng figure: 1.06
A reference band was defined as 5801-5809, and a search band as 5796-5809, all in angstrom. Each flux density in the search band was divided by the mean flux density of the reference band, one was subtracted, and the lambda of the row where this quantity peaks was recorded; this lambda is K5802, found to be 5802.19 angstrom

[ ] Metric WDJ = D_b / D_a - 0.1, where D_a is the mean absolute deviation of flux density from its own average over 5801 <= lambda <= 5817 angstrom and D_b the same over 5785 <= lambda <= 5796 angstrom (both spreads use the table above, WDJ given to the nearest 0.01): 0.99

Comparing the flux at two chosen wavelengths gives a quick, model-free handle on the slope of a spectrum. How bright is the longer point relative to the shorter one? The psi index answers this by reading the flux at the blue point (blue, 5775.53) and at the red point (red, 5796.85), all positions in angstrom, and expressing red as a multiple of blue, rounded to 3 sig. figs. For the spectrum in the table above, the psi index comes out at 1.02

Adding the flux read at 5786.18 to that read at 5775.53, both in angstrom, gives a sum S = 12.0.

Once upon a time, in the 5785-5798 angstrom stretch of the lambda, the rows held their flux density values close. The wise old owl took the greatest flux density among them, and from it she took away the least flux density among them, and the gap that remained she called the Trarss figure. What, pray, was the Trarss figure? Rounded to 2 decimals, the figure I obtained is 0.43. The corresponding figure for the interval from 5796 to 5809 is 0.34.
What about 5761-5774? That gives 0.15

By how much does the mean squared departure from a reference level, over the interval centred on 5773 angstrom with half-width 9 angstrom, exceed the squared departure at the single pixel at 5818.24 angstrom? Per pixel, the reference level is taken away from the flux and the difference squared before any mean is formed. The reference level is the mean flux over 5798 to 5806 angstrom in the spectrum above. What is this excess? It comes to 0.1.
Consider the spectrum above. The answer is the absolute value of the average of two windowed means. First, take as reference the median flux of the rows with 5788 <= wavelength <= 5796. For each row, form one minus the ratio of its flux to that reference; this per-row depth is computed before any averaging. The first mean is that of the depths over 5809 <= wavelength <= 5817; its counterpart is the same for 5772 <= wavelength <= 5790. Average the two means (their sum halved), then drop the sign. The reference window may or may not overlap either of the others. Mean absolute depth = 0.041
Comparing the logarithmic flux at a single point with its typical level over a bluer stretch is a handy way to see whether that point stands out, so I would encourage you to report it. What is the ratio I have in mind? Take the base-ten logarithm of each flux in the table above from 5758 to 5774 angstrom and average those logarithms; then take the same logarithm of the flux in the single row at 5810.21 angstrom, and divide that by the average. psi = 1.04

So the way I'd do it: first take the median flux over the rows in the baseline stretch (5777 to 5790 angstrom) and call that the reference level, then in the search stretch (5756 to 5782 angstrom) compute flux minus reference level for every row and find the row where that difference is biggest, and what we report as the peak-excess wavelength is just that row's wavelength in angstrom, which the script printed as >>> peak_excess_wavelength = 5756.94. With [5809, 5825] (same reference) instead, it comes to 5810.21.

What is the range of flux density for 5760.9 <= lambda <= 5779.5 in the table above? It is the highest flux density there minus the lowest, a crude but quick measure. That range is 0.31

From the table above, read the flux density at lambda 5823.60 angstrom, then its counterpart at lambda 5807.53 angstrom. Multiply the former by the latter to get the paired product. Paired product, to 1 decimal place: 37.4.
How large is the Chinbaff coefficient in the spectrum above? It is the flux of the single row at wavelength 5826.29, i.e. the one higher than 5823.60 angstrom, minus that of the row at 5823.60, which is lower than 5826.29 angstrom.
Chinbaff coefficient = 0.10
